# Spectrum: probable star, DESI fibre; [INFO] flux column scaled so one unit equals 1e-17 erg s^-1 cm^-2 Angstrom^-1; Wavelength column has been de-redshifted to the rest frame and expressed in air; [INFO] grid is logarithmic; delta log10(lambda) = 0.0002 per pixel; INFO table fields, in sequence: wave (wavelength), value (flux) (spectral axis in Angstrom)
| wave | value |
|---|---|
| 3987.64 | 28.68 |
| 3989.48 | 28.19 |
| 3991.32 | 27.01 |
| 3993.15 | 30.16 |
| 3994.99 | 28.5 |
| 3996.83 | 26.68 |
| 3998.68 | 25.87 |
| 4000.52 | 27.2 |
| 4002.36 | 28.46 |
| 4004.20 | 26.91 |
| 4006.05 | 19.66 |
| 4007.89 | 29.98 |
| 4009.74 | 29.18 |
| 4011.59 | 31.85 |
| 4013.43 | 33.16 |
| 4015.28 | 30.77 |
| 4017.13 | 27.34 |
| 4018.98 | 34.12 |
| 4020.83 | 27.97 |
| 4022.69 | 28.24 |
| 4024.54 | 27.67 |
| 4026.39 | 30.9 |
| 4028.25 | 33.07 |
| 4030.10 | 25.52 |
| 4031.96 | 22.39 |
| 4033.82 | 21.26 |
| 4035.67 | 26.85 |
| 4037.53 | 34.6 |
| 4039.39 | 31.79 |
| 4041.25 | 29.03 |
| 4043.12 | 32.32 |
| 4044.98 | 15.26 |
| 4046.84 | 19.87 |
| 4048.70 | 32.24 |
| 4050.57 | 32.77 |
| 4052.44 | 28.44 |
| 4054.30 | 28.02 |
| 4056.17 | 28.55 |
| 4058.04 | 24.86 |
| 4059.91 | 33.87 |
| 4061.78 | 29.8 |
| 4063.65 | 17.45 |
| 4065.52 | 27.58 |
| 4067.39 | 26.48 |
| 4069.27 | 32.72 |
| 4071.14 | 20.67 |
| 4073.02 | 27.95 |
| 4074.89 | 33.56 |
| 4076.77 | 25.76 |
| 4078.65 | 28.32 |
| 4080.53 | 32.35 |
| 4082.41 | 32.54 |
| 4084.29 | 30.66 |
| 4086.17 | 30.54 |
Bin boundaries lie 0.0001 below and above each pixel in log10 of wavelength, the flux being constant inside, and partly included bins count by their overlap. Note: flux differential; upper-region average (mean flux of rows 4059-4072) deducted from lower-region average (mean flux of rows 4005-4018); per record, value 1.9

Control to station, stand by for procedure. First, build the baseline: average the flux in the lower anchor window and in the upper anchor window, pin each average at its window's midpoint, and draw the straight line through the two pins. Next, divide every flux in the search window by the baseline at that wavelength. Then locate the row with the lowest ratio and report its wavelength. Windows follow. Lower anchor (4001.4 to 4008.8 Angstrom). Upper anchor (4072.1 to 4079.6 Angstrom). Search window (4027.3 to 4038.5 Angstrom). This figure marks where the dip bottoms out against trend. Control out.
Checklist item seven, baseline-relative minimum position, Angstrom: 4033.82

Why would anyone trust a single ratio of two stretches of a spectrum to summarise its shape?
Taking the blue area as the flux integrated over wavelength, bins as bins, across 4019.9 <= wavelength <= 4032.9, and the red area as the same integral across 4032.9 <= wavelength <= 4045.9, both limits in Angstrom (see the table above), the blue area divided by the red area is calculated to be 1.02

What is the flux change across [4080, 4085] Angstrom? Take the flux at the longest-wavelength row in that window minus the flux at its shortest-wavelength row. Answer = -1.7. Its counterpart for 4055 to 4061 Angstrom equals 5.3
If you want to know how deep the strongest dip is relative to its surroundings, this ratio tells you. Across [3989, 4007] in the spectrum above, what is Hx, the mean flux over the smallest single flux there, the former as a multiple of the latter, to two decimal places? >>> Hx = 1.37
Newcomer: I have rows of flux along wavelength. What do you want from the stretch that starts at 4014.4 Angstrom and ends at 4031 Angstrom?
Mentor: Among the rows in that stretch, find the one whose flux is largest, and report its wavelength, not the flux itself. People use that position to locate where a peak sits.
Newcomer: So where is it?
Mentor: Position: 4018.98 Angstrom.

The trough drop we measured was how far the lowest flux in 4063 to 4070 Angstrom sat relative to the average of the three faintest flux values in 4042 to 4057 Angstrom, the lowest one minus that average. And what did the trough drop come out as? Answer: -4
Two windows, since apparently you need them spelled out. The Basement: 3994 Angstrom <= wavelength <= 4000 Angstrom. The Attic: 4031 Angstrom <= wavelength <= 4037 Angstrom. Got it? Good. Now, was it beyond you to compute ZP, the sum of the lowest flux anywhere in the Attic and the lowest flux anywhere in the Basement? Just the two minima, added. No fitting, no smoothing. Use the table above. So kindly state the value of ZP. 47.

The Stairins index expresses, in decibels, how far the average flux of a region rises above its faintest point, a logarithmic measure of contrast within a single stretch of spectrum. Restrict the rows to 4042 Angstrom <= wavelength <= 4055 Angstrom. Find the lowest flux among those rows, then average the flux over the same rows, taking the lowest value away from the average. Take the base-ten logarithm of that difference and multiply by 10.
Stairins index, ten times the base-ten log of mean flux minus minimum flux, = 11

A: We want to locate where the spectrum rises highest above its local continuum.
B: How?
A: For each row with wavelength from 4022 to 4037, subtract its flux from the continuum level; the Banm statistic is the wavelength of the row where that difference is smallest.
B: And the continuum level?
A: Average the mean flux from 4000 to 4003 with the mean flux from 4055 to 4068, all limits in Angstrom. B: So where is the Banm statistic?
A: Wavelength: 4028.25 Angstrom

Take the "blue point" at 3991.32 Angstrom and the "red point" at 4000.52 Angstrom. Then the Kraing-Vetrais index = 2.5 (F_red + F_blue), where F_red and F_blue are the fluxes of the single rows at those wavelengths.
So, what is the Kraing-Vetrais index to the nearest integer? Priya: 136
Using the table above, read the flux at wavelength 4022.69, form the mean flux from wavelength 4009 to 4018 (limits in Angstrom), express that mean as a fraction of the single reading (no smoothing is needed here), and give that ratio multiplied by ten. 10.8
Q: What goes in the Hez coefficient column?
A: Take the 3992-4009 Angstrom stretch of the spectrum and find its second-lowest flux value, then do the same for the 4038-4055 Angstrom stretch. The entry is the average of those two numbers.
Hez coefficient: 23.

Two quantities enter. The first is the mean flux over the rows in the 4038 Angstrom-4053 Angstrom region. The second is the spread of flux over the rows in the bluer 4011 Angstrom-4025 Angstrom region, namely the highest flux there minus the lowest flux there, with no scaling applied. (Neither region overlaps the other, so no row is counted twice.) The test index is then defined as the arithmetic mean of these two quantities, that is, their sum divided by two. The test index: 17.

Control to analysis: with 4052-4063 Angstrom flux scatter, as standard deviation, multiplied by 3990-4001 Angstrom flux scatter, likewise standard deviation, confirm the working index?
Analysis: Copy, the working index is 4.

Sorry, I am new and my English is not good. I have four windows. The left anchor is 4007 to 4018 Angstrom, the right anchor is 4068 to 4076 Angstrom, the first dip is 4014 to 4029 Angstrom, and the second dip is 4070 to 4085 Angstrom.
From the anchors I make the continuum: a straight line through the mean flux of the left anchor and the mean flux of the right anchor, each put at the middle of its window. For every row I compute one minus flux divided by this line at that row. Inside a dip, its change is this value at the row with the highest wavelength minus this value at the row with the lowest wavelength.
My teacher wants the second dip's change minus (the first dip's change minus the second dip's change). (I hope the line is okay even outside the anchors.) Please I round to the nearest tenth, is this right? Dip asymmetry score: -0.6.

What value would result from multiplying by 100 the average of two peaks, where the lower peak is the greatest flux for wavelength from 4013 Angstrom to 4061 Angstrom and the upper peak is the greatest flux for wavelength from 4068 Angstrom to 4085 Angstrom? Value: 3408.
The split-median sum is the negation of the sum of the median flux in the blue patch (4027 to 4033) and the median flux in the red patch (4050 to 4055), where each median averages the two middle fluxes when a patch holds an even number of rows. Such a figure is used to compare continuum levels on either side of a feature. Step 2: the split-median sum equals -54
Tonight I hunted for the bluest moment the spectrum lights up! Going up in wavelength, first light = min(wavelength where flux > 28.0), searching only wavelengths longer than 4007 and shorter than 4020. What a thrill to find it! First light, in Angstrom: 4007.89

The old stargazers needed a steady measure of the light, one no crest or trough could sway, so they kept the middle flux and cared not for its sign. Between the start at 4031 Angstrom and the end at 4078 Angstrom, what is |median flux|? 28.0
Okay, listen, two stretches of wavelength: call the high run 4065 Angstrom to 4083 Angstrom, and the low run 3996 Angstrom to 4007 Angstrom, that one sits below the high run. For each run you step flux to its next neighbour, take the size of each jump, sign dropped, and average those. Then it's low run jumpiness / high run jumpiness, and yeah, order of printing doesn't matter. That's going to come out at 0.47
